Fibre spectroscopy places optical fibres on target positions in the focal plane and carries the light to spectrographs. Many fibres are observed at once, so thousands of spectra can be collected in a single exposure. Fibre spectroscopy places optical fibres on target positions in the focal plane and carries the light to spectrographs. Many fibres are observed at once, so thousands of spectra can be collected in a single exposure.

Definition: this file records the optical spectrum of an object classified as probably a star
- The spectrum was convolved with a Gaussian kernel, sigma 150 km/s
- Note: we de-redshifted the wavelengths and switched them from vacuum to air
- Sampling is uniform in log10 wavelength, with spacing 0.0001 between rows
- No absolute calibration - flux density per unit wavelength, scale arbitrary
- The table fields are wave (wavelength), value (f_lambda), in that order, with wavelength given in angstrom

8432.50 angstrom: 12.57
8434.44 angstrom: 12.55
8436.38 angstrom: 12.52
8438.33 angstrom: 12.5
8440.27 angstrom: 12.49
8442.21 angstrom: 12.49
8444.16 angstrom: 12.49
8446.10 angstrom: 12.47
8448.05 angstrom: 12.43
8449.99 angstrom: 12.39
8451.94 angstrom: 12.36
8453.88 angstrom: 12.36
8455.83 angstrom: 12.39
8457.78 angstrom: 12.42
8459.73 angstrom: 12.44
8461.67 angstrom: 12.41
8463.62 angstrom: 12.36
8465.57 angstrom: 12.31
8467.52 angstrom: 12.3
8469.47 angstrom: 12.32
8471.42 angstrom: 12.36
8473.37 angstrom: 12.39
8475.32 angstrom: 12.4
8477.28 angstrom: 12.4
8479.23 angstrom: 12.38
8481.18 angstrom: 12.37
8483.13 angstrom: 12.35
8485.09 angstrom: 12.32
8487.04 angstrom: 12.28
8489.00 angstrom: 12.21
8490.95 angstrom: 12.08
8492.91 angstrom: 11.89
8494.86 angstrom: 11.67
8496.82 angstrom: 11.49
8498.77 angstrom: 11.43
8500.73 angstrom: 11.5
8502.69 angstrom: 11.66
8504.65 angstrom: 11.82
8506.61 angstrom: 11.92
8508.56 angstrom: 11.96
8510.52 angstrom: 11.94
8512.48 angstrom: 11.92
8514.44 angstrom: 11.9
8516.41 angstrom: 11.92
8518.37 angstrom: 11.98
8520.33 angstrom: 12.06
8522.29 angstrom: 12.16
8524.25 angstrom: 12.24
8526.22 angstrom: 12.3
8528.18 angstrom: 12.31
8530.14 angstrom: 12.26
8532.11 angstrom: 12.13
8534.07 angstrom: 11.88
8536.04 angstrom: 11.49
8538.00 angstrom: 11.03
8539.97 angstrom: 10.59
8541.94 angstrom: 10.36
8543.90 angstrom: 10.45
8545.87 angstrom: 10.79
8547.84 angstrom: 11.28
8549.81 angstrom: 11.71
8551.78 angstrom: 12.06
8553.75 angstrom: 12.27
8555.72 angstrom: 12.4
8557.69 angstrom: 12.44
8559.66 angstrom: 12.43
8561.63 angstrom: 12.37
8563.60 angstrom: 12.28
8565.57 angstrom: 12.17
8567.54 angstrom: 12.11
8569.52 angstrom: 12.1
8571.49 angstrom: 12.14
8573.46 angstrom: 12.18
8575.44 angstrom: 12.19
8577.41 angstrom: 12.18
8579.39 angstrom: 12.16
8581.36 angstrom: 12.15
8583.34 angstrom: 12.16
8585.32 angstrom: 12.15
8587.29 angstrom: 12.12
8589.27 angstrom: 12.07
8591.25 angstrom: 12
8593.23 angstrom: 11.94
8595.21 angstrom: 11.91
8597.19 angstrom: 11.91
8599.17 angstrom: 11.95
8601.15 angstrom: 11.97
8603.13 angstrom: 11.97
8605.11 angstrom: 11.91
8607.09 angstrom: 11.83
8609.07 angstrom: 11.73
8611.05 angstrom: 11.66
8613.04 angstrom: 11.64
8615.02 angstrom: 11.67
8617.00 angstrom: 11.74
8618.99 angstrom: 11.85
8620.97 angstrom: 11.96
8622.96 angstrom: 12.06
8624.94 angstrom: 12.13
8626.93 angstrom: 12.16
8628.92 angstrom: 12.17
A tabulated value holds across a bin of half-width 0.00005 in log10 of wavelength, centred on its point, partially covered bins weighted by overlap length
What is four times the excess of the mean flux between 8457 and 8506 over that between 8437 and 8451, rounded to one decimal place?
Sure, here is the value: -1.3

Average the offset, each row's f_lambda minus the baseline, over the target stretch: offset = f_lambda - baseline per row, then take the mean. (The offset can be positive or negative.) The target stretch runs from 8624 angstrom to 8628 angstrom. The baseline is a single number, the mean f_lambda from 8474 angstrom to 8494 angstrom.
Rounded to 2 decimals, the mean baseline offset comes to -0.12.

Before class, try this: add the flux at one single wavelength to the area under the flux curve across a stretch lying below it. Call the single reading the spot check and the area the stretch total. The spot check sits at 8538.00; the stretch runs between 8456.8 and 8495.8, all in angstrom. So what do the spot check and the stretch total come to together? 490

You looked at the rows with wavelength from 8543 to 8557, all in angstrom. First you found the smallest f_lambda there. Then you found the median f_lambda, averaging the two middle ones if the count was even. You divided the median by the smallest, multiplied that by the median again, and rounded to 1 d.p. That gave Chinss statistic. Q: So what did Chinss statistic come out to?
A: 13.1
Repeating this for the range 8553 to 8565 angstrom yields 12.5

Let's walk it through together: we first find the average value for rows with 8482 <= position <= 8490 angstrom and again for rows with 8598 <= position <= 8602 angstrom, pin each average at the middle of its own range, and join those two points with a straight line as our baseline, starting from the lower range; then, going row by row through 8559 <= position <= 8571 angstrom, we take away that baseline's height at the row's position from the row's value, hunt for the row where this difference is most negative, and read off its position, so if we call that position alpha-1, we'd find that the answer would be 8569.52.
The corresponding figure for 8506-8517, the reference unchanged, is 8506.61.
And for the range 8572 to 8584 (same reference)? 8581.36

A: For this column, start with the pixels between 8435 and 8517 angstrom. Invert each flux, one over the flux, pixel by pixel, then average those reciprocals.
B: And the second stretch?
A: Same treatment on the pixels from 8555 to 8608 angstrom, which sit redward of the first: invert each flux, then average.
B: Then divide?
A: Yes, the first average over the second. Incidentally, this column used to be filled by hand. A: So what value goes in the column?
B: 0.99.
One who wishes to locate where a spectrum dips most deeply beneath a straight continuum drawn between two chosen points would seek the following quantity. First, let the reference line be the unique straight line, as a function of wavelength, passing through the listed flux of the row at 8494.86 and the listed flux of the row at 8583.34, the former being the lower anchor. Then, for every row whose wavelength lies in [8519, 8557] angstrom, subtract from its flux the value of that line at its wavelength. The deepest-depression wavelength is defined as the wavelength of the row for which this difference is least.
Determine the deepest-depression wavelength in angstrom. 8541.94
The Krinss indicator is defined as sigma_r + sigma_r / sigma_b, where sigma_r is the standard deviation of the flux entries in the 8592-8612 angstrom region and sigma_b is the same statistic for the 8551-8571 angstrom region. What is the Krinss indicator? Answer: 1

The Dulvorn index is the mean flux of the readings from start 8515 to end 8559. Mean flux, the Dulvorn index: 11.7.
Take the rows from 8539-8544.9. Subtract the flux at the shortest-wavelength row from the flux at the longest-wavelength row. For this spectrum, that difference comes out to -0.14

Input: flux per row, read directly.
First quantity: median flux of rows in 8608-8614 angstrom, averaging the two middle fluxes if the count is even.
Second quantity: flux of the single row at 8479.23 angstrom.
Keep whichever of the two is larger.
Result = 12.38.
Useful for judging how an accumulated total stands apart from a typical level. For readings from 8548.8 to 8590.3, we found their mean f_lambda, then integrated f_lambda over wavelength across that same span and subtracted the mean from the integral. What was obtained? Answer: 493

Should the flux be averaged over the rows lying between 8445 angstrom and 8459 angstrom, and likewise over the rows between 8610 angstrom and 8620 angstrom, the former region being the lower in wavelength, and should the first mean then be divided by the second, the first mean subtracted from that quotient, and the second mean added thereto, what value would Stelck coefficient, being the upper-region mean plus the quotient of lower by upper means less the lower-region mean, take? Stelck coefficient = 0.37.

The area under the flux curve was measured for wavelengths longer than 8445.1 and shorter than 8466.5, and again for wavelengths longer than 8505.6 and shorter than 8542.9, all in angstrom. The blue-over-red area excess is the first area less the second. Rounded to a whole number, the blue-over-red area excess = -175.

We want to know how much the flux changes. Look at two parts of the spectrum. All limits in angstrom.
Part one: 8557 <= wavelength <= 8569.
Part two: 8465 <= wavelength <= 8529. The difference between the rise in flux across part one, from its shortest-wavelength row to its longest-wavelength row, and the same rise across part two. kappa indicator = -0.33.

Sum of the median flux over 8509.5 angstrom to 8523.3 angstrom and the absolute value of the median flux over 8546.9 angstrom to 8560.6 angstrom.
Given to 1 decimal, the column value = 24.2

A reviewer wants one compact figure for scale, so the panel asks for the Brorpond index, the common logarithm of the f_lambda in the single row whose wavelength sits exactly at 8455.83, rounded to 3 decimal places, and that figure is 1.093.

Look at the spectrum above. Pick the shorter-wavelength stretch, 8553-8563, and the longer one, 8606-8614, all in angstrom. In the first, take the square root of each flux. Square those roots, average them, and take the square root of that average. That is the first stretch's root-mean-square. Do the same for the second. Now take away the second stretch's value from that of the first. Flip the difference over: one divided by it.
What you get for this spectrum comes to 10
